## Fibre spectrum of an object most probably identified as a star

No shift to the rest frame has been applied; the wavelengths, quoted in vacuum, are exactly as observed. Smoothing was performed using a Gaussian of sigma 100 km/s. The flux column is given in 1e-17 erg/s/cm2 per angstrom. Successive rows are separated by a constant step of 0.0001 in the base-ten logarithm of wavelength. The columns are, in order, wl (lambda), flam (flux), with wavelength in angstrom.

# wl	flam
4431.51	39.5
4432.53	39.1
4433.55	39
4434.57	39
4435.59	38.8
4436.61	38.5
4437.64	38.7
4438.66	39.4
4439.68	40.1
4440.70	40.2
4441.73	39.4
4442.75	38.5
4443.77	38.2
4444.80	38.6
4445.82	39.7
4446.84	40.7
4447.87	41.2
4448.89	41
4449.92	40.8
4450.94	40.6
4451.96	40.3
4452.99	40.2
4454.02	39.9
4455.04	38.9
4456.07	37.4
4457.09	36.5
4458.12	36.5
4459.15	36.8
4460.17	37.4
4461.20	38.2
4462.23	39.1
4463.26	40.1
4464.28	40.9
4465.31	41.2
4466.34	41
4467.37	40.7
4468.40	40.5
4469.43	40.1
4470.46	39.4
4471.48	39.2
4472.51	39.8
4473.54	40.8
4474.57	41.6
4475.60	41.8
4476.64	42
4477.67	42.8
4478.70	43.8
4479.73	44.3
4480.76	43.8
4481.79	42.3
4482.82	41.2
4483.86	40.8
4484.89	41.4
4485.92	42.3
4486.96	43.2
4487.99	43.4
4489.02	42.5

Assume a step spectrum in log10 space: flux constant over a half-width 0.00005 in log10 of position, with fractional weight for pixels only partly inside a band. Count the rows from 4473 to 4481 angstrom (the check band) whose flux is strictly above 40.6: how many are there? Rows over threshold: 8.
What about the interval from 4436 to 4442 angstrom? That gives 0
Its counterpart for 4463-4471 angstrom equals 4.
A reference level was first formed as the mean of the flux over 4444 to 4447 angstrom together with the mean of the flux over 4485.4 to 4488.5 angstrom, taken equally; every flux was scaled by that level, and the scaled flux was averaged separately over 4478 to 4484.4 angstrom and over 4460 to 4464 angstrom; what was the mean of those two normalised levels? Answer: 0.99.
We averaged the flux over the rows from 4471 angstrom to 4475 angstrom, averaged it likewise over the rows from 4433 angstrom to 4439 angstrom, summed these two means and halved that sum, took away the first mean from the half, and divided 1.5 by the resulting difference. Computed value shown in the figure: -2.1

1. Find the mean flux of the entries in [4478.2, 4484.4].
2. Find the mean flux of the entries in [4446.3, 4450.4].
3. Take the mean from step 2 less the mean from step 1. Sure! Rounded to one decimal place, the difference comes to -1.8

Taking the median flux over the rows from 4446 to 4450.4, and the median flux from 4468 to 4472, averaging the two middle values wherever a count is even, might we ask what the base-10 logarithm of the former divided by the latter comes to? 0.012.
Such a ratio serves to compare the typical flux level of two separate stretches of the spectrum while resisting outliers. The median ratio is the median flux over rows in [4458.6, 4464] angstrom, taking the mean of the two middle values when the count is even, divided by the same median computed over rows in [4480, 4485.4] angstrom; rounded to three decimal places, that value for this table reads 0.923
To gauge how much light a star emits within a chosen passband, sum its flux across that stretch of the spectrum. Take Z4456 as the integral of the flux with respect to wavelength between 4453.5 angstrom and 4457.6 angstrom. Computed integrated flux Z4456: 157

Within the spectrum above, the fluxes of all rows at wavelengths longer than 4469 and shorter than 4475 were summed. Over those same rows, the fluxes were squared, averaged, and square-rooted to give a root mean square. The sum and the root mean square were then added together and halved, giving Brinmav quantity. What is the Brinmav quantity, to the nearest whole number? 141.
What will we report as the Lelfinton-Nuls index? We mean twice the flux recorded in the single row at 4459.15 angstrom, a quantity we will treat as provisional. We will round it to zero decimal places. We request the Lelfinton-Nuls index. 74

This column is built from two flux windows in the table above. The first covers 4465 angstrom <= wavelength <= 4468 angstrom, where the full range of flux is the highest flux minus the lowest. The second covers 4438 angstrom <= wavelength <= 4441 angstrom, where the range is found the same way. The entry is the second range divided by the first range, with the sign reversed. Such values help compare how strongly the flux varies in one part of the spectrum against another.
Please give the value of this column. -1.60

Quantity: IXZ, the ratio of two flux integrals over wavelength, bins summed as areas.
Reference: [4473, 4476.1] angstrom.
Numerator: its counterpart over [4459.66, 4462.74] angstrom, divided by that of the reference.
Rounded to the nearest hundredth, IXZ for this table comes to 0.92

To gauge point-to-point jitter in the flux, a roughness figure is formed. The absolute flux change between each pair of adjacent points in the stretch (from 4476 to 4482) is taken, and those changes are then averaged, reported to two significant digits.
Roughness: 0.86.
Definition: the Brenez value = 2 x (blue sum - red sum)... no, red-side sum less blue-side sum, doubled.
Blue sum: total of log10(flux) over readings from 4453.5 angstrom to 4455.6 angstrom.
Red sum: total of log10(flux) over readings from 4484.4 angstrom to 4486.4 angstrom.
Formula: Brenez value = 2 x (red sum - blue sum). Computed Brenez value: 0.10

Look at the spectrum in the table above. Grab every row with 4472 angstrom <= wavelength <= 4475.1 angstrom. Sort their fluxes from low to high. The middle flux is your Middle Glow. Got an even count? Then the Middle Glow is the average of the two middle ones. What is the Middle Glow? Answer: 40.8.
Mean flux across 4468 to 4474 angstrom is 40.0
